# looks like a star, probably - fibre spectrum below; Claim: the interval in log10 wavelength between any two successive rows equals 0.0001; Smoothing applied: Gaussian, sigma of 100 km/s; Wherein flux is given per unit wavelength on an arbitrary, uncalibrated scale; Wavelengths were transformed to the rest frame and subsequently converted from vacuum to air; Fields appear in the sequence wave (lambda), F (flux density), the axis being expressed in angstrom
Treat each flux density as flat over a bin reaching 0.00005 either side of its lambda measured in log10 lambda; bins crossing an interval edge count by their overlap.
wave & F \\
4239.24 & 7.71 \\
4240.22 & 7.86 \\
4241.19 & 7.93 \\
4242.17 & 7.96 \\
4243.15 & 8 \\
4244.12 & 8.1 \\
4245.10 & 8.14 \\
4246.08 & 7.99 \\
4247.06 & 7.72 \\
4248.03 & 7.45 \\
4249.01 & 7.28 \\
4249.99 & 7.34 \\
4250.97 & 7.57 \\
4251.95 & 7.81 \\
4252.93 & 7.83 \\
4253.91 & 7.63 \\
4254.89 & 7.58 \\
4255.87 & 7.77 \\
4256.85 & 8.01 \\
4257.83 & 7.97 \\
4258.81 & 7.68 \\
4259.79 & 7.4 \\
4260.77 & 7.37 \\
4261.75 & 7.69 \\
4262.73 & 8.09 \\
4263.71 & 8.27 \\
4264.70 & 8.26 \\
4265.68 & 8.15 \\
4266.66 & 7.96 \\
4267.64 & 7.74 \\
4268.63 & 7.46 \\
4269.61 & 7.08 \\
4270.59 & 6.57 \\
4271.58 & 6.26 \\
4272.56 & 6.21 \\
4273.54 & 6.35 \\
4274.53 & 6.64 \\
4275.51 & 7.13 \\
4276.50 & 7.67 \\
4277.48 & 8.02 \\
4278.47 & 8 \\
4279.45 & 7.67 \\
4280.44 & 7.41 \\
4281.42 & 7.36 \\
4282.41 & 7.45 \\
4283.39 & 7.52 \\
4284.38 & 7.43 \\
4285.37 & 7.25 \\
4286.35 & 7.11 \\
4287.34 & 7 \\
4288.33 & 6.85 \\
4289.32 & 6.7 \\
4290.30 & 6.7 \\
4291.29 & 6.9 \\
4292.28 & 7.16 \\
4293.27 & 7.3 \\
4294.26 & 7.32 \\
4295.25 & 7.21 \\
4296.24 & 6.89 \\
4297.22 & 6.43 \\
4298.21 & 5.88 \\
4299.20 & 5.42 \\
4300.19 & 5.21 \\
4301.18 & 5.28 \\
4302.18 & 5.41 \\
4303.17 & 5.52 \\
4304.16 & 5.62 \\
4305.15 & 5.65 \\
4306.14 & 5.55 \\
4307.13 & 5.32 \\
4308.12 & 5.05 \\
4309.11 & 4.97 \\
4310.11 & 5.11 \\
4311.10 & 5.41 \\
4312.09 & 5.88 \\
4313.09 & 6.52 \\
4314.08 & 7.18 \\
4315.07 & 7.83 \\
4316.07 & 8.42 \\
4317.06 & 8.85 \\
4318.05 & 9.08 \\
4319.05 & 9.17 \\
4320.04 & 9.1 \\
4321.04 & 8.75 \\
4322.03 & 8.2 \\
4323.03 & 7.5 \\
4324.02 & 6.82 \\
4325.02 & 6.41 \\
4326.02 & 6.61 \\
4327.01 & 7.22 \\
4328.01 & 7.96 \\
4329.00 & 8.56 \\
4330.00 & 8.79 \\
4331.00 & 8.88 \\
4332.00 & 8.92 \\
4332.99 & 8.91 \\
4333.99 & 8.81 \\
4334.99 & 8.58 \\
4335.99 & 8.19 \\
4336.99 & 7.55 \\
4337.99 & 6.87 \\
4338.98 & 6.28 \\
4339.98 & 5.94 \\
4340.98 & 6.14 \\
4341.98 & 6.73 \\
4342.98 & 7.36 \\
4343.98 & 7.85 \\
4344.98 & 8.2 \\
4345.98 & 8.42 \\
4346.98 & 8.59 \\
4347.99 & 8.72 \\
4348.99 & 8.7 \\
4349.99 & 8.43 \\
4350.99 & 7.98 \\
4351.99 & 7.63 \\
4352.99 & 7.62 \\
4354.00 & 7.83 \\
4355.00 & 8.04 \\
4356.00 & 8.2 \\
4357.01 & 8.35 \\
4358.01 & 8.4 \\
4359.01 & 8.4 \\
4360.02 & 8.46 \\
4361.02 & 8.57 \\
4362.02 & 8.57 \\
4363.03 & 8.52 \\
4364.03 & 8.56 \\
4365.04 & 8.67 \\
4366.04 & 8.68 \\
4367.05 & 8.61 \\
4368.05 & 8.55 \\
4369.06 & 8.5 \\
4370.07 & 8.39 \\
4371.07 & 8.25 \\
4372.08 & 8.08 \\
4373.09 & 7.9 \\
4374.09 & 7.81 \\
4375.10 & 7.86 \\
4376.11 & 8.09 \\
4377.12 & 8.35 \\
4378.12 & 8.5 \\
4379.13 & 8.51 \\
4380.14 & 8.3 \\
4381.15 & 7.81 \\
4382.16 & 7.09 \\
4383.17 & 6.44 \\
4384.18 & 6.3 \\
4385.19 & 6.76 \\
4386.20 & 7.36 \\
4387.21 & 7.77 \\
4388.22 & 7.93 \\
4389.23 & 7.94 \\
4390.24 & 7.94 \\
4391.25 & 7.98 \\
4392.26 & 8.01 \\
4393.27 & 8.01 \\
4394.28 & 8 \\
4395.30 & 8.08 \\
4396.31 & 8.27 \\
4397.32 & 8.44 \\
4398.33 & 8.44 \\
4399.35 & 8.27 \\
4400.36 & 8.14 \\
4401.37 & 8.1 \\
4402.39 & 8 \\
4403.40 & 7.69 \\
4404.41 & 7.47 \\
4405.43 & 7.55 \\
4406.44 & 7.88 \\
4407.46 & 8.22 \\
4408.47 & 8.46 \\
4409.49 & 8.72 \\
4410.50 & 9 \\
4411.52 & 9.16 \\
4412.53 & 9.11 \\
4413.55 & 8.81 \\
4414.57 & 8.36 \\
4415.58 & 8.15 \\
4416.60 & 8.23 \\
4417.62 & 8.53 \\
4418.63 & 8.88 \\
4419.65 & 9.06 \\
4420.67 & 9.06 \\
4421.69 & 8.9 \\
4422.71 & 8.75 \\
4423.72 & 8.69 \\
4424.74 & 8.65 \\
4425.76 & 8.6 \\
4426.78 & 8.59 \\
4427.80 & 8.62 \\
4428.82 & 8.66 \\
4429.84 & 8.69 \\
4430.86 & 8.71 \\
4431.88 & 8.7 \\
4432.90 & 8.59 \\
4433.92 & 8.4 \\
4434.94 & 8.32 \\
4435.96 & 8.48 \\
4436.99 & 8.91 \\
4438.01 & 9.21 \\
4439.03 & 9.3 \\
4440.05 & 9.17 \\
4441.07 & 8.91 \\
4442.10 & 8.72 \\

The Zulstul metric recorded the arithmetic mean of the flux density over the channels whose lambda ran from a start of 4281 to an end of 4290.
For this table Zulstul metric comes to 7.2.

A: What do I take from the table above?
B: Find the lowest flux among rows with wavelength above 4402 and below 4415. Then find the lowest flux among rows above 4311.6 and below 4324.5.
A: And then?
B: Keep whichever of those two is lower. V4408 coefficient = 5.9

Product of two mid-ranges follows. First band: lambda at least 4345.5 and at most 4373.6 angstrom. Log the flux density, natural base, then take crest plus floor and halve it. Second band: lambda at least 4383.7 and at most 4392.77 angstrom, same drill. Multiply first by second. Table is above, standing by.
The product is 4.1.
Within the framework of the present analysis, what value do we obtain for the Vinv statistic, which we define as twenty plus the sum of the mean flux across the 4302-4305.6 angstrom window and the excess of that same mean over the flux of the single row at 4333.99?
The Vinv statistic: 22.3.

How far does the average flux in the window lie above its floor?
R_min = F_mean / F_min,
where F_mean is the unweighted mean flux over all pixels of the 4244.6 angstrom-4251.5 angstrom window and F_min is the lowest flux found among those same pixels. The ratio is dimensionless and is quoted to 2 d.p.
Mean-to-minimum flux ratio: 1.05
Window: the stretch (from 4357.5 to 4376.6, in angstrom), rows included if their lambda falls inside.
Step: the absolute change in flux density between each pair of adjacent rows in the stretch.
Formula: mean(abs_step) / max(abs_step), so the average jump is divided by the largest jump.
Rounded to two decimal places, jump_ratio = 0.37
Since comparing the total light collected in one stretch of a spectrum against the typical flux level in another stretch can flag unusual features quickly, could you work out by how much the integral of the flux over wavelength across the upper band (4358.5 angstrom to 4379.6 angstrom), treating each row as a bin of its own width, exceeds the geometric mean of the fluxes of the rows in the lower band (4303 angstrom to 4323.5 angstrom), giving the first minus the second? 170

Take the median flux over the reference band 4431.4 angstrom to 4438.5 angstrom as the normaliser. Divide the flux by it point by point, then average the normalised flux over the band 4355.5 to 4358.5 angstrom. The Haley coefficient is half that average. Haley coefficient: 0.48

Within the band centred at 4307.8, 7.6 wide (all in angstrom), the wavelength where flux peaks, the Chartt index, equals 4305.15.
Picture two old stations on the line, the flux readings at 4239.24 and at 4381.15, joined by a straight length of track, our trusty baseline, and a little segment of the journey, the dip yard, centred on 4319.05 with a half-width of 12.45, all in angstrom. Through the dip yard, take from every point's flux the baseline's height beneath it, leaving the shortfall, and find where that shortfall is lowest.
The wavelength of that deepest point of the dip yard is 4309.11 angstrom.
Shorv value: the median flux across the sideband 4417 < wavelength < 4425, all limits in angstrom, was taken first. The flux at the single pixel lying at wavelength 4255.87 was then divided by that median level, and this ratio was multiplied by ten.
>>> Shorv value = 8.81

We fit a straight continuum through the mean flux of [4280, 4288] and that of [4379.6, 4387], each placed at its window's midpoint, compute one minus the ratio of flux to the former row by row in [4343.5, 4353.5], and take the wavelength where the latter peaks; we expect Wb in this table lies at 4352.99 angstrom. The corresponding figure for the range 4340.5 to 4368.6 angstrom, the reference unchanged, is 4340.98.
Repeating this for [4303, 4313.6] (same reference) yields 4309.11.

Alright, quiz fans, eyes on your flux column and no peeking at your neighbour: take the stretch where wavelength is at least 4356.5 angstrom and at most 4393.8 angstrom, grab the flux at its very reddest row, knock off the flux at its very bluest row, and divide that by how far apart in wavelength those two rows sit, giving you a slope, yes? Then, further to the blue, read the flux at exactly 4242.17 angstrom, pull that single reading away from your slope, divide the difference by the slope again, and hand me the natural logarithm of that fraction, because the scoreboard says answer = 6.7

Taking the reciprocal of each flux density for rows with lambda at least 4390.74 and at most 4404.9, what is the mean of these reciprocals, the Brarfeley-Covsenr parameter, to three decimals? 0.124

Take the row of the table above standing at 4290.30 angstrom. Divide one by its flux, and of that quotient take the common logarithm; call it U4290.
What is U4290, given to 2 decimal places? -0.83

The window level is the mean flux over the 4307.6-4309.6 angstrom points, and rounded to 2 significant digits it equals 5.0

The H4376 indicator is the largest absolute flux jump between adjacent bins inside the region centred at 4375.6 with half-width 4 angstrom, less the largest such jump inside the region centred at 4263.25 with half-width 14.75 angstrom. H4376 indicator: -0.3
